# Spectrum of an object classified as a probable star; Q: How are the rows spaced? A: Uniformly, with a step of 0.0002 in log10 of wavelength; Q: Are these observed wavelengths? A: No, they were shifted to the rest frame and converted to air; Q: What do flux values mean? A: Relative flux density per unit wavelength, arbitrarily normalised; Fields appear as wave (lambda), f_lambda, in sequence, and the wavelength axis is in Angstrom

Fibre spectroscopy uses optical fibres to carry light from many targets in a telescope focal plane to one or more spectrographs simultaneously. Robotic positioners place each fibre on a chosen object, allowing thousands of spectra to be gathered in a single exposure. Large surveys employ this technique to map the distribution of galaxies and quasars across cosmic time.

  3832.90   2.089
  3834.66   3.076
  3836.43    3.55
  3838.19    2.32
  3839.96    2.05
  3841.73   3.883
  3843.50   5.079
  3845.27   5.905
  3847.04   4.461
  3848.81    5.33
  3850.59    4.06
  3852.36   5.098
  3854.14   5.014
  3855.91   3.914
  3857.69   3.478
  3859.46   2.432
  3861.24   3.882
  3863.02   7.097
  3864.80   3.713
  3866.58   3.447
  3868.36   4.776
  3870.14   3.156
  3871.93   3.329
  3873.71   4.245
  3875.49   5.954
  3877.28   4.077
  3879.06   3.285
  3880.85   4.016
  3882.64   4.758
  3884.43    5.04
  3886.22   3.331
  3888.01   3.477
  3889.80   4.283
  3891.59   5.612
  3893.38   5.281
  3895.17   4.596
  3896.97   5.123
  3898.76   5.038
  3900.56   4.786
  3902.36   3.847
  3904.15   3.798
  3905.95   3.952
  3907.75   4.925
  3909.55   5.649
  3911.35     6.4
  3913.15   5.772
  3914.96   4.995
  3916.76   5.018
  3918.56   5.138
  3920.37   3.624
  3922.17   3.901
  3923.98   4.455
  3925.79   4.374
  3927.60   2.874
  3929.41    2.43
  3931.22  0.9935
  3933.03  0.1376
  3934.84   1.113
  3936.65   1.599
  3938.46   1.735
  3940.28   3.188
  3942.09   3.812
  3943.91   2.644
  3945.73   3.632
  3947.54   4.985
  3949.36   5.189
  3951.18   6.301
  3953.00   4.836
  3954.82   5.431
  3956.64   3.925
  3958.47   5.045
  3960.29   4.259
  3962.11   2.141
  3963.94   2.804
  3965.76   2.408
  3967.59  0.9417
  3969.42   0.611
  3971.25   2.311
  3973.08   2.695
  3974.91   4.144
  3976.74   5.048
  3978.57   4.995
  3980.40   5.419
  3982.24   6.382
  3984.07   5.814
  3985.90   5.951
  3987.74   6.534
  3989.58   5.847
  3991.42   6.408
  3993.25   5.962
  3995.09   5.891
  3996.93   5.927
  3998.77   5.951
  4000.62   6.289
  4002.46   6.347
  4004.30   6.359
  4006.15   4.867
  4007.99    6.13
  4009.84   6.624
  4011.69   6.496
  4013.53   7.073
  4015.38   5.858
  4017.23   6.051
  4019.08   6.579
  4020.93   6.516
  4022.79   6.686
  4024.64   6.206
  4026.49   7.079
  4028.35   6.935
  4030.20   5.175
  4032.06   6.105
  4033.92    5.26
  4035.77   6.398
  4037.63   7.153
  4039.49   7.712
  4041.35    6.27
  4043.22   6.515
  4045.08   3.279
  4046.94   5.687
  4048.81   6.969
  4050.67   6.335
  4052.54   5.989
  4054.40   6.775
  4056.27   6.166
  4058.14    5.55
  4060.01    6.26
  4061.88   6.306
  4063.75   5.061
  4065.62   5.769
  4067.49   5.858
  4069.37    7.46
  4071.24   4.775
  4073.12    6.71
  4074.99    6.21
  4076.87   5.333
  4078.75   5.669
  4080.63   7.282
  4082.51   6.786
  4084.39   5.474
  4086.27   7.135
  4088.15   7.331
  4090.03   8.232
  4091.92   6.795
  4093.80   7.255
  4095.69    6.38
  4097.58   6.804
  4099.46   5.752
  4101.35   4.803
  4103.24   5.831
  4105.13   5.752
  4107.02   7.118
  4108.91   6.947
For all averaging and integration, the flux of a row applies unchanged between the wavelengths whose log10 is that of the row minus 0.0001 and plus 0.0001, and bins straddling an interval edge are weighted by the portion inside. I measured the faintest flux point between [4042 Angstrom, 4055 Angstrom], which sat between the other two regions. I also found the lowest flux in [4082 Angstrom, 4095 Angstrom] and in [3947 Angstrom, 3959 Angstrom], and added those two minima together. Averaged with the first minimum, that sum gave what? 6.3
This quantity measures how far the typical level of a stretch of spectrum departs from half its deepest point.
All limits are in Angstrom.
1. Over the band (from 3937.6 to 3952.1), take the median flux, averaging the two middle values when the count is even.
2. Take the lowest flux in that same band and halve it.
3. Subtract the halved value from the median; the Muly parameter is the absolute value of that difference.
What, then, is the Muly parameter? 2.85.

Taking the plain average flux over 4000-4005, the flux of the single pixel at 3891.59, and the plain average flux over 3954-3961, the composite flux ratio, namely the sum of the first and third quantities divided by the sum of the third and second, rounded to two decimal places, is 1.07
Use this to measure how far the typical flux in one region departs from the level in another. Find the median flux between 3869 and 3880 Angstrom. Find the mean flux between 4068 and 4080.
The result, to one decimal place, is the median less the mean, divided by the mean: -0.4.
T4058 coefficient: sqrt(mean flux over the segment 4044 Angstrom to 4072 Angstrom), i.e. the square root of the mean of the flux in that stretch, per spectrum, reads 2.4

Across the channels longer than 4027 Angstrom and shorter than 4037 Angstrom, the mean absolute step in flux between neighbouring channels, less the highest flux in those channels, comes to -5.8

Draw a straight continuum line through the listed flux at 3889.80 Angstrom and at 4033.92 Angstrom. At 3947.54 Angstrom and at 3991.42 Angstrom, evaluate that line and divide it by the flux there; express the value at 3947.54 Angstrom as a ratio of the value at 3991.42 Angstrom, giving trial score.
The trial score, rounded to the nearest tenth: 1.2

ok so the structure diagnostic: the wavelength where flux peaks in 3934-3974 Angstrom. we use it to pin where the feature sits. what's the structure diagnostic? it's 3951.18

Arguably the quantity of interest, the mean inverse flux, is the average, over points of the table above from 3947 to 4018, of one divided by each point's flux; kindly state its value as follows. 0.27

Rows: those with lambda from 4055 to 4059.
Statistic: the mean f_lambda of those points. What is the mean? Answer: 5.9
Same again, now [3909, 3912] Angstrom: 6.0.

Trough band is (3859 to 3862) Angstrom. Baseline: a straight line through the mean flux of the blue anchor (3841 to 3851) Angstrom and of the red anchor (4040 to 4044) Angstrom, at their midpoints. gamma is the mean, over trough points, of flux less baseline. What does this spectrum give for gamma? -1.7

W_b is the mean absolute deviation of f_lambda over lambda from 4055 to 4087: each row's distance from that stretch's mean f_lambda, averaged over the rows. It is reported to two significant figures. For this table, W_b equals 0.63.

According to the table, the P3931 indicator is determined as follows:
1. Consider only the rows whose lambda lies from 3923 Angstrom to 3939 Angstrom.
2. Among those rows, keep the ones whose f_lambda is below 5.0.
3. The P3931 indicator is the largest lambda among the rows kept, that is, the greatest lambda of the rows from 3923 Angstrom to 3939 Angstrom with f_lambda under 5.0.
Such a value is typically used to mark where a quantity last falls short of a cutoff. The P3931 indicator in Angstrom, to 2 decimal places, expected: 3938.46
